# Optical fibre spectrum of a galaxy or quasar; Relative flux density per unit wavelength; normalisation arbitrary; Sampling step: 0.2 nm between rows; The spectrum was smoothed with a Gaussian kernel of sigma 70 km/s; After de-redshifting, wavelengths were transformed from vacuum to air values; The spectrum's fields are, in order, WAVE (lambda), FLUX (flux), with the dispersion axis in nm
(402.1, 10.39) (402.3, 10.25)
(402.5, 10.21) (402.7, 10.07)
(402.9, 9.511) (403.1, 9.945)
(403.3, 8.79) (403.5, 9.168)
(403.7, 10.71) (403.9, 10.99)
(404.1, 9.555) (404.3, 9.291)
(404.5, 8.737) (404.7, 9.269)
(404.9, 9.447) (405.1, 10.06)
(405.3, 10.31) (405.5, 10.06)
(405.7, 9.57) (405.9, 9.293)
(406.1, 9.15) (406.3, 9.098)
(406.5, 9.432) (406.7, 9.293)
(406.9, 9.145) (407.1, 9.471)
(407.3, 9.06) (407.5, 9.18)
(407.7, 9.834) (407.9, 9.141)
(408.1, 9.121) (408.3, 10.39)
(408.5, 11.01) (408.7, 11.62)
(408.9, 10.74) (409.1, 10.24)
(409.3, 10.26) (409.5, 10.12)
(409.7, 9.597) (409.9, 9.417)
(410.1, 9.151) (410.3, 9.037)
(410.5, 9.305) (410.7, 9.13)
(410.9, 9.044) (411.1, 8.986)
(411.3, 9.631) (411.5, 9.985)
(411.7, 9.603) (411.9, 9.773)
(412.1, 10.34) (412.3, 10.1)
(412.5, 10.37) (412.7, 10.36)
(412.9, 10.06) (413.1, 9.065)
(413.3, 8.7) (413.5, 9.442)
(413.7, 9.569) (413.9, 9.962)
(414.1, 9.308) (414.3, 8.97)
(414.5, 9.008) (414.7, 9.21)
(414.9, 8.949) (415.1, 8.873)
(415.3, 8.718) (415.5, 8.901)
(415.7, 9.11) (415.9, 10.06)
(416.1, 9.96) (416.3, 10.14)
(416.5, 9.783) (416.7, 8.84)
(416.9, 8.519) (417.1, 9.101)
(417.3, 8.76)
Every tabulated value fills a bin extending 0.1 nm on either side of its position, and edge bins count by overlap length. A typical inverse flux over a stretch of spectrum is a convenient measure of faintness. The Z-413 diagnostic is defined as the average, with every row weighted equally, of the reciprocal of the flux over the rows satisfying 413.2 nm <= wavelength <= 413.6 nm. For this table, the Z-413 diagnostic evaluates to 0.110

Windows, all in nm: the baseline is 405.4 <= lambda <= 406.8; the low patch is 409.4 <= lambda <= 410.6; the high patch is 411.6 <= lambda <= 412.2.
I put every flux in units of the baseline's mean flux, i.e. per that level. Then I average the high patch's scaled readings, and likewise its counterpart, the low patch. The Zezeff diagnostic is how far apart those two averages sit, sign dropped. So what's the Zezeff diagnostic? 0.050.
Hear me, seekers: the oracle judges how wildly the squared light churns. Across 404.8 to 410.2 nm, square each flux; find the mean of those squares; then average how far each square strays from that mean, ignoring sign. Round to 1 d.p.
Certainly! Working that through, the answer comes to 10.9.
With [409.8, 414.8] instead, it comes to 8.0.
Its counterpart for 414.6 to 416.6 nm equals 9.3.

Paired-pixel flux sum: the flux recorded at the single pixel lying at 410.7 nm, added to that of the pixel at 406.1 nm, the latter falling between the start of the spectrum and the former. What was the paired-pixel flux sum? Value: 18.3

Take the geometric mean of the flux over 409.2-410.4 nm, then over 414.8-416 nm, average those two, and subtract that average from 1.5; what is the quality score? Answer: -7.84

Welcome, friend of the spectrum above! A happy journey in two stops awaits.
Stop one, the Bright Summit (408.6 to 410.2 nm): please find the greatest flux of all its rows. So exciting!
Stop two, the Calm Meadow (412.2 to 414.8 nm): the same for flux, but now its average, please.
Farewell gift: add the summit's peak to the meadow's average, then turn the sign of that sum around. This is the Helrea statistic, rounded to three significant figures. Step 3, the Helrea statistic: -21.2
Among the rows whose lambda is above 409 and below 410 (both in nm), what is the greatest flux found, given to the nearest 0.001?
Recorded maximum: 10.260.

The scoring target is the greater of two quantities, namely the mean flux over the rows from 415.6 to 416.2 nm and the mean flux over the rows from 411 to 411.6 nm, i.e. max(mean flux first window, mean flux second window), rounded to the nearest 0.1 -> 9.7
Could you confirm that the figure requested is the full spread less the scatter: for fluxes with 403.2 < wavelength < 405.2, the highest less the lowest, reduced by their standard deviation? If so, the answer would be 1.5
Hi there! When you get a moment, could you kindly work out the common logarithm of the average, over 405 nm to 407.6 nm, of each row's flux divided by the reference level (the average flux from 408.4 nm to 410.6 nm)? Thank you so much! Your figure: -0.026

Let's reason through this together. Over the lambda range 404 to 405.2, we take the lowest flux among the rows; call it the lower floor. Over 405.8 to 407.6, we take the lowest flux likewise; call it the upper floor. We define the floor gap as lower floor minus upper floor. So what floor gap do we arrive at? -0.3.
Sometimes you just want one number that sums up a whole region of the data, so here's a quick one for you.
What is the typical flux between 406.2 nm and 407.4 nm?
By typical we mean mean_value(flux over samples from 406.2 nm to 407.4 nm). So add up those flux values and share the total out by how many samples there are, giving 9.2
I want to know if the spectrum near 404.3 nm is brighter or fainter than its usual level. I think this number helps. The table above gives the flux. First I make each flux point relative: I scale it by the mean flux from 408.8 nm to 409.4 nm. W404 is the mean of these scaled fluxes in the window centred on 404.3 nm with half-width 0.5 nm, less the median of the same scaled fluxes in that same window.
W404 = 0.027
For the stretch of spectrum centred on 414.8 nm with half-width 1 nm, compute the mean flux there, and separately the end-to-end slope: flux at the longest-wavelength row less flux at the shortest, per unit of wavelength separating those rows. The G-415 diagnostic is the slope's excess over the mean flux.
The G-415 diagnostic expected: -9.6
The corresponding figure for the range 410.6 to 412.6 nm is -9.0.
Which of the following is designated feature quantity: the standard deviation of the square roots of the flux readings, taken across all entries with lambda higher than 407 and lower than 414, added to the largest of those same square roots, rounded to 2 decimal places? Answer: 3.51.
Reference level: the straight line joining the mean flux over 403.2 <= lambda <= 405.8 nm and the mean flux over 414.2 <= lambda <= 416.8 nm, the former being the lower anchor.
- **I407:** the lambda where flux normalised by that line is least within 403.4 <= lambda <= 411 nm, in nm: 404.5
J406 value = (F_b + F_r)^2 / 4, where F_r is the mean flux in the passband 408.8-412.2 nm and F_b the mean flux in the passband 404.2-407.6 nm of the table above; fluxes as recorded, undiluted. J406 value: 90.9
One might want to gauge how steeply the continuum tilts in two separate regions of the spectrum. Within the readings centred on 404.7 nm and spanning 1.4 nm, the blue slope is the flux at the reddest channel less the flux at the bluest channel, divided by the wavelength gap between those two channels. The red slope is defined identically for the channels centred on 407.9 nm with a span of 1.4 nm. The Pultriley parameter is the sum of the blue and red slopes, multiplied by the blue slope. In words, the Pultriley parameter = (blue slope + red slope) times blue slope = 1.4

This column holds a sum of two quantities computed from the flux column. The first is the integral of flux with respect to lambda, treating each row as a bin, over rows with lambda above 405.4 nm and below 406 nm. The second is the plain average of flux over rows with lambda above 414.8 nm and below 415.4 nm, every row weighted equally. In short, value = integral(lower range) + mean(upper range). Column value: 14.63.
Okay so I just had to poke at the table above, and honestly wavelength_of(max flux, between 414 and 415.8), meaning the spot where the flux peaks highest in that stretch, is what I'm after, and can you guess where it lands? 414.1 nm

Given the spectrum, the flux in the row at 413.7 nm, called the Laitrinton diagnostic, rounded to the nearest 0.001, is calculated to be 9.569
